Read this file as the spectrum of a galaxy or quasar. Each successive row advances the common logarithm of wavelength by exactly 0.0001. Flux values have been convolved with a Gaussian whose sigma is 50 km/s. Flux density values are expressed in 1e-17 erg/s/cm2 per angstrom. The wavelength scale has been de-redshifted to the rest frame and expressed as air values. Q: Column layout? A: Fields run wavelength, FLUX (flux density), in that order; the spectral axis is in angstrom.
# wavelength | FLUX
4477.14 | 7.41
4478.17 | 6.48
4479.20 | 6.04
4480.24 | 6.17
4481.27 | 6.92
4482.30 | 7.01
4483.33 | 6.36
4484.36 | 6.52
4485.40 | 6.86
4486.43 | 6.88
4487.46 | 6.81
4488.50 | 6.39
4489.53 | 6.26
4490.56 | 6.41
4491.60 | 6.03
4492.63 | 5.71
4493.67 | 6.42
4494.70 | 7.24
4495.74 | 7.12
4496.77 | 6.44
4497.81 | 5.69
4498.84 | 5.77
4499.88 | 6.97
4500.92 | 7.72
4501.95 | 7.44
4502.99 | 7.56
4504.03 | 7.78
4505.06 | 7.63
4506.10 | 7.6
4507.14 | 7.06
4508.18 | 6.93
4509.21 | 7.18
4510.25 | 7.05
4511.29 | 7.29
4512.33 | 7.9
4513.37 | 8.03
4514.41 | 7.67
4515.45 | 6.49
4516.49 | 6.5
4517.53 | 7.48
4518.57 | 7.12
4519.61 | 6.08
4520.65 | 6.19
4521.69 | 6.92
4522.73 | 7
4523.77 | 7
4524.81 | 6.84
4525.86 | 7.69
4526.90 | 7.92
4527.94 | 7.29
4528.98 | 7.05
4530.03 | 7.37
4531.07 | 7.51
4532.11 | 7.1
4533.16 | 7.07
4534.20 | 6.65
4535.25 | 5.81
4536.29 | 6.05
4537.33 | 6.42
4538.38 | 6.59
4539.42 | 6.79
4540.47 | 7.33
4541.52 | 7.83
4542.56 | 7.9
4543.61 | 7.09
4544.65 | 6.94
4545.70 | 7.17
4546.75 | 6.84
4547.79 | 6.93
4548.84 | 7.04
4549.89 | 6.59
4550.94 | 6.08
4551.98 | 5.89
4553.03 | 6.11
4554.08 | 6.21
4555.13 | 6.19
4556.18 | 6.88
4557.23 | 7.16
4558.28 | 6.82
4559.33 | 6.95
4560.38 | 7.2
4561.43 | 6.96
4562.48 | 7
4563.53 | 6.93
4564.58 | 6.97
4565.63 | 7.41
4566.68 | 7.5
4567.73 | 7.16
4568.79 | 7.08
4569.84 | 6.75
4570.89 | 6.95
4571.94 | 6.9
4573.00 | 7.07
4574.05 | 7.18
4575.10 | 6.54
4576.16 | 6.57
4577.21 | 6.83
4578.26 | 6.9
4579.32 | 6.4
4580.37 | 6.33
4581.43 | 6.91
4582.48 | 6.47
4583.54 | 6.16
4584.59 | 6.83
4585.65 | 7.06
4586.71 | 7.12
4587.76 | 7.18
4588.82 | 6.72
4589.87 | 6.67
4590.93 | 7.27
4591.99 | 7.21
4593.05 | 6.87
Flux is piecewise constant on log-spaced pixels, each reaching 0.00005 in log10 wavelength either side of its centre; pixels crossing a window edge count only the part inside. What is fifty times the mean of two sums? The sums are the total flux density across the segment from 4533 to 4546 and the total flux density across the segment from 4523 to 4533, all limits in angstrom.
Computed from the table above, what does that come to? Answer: 3885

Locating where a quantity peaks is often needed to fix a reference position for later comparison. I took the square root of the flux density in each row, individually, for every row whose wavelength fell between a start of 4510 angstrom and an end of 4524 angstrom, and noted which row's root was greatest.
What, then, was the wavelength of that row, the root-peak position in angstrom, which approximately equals 4513.37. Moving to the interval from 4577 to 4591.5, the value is 4590.93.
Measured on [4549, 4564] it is 4560.38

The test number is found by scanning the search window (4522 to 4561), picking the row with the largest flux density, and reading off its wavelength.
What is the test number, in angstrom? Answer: 4526.90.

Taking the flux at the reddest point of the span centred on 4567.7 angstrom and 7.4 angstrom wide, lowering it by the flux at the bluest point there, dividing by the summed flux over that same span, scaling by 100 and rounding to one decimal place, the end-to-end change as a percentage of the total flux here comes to 0.0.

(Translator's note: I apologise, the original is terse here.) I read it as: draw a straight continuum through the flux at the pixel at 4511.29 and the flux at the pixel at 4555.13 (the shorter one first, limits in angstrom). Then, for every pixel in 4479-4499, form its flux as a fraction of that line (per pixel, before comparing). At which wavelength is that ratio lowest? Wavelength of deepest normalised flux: 4492.63 angstrom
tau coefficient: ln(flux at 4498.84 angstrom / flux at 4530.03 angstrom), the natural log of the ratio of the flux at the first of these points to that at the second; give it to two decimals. -0.24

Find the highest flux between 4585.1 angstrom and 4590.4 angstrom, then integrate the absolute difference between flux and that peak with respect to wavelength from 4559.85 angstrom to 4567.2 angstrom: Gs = 1.5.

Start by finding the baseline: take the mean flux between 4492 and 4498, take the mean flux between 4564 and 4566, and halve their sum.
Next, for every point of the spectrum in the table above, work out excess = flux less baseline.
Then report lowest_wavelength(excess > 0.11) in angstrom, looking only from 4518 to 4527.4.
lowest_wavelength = 4518.57 angstrom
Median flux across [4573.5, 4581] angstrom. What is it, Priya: 6.57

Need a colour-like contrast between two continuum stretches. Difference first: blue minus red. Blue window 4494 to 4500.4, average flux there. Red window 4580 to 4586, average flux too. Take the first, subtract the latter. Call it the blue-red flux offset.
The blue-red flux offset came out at -0.1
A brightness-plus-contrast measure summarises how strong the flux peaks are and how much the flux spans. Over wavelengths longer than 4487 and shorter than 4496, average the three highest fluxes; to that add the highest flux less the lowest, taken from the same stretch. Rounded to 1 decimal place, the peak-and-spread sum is 8.6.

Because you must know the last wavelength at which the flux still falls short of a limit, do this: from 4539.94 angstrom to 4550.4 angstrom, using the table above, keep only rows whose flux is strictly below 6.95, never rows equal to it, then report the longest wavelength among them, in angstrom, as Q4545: 4549.89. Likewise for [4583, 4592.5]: 4589.87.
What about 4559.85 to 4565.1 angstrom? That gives 4563.53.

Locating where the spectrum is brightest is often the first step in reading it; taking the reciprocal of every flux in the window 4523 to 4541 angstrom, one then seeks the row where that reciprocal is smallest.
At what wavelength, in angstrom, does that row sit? 4526.90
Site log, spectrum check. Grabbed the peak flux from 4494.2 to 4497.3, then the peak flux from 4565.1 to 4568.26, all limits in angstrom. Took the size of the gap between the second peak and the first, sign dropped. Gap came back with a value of 0.3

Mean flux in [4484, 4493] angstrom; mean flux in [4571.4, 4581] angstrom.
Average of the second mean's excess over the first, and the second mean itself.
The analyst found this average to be 3.5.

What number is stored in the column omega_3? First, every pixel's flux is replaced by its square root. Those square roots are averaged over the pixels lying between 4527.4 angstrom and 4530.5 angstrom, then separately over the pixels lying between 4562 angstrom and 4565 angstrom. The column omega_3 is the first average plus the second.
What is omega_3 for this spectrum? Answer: 5.33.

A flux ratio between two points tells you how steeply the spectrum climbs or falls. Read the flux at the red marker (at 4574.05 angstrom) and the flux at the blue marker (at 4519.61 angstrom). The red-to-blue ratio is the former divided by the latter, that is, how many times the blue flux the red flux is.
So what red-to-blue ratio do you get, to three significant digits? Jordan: 1.18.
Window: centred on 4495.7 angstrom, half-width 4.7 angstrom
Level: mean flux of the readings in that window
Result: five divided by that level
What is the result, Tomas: 0.78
